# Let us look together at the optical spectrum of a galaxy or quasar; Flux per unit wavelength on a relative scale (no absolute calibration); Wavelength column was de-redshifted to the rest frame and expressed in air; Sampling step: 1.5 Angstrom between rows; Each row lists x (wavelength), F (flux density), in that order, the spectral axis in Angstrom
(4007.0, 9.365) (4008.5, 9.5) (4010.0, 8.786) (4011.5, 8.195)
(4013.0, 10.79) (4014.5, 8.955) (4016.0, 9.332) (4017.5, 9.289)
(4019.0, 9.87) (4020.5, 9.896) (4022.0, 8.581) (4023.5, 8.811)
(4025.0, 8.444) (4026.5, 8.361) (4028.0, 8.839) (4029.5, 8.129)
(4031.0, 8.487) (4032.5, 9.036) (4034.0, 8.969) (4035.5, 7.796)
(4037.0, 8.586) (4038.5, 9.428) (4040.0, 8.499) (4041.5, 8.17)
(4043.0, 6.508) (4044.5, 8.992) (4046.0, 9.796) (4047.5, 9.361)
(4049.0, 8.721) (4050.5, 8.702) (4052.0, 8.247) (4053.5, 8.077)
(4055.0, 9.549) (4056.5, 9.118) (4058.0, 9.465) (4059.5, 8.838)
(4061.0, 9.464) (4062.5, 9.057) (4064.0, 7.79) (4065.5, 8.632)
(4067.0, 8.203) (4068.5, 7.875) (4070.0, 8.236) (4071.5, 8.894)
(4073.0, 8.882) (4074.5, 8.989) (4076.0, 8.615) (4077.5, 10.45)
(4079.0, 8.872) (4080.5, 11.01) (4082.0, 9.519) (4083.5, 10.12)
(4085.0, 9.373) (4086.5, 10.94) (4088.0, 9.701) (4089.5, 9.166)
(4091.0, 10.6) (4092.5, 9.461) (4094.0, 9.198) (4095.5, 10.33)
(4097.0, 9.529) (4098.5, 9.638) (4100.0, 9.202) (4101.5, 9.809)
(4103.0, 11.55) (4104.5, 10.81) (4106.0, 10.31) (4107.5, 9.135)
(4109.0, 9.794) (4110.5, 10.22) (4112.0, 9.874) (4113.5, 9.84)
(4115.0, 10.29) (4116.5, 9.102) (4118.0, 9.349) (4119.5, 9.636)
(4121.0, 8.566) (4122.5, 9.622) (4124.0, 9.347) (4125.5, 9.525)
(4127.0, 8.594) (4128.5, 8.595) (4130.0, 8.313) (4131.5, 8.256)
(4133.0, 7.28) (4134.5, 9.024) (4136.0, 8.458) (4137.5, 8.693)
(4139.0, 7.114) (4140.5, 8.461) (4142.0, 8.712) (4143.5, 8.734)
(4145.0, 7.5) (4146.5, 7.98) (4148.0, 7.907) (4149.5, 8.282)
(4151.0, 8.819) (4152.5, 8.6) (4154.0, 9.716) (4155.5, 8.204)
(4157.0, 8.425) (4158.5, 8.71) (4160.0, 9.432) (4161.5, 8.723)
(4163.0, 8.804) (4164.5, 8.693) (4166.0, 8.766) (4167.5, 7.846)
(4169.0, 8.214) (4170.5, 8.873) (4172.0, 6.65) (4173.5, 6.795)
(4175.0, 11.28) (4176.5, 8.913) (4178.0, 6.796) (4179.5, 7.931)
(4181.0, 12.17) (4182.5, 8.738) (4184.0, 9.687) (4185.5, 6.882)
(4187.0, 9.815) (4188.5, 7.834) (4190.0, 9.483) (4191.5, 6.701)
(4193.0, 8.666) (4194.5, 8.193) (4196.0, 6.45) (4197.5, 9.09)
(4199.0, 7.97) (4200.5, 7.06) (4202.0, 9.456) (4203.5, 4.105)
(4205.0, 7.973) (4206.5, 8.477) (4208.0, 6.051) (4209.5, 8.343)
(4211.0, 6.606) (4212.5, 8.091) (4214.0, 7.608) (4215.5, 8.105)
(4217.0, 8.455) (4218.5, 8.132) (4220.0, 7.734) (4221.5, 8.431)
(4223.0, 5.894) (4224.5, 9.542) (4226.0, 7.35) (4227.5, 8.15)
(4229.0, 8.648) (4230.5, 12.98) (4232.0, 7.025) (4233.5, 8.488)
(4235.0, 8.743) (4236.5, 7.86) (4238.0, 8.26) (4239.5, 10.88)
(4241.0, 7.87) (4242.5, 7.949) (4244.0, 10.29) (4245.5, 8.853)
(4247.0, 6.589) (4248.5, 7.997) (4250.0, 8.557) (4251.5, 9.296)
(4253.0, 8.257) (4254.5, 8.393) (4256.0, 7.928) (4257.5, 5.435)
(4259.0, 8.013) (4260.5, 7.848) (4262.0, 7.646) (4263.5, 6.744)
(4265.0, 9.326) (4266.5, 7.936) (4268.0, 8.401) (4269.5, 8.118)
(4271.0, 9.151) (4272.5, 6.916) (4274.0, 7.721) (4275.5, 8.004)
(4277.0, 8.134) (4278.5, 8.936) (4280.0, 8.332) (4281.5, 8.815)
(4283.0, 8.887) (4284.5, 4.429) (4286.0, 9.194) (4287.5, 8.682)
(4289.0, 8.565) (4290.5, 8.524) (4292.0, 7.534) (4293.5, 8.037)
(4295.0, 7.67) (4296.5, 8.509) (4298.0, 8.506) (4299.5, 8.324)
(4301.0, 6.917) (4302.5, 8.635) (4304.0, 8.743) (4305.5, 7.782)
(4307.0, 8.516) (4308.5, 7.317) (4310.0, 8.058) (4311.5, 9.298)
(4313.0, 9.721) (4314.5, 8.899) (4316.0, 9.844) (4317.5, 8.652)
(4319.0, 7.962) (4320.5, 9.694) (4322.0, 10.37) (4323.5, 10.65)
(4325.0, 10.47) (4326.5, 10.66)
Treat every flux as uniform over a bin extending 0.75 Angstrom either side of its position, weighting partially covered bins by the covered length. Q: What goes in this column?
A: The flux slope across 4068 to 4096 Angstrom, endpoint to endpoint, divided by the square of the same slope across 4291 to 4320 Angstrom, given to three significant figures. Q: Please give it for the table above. 362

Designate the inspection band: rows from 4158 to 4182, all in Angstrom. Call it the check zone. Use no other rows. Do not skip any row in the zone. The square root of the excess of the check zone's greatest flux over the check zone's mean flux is 1.9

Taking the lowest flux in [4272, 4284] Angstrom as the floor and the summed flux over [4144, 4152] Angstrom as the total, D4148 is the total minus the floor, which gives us 34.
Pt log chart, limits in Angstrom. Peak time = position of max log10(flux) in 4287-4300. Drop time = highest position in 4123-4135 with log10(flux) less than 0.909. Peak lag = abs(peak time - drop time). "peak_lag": 154.5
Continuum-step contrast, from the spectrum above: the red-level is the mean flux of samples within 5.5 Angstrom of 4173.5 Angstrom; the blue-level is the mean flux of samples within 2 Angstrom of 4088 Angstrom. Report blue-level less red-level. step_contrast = 1.7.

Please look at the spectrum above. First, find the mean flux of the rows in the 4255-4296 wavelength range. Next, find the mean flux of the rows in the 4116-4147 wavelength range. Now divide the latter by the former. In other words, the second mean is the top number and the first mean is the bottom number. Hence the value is 1.08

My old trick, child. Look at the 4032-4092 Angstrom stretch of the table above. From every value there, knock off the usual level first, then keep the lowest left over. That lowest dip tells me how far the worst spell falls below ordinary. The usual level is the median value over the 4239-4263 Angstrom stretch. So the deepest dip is -1.5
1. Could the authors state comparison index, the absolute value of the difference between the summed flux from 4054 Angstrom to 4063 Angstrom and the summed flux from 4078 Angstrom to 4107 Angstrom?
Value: 134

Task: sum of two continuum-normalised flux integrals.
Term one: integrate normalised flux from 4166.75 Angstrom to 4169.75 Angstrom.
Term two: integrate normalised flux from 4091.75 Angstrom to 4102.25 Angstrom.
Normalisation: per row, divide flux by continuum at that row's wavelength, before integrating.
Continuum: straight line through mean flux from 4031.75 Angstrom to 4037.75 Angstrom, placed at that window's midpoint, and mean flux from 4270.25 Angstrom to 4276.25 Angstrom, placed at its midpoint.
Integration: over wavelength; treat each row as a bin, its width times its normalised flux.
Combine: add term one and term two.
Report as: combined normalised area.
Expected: 15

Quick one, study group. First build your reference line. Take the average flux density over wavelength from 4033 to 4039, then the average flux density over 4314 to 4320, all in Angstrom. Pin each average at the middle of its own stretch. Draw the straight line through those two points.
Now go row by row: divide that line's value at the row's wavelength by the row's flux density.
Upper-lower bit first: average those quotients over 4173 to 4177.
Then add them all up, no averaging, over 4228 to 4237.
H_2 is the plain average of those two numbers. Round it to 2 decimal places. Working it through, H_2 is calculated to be 3.56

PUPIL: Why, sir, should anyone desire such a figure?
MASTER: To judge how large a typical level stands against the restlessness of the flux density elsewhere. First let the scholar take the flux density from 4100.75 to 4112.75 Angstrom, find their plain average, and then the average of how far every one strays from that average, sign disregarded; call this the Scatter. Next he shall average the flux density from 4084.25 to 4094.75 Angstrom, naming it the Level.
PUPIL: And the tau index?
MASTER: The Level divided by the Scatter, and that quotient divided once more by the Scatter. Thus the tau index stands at 34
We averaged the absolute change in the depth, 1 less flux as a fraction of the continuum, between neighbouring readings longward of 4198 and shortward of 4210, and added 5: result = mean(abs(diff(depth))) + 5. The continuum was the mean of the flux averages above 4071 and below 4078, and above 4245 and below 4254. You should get 5.29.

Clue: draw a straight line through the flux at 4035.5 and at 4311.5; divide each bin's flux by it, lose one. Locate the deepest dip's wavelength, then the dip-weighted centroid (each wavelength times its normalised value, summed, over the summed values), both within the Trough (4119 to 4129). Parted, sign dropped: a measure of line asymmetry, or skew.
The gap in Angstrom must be 5.4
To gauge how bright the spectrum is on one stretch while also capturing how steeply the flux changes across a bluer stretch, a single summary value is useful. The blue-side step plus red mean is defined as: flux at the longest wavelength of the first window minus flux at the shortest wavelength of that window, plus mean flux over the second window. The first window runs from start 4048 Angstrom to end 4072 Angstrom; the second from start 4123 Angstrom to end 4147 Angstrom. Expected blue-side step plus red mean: 8.6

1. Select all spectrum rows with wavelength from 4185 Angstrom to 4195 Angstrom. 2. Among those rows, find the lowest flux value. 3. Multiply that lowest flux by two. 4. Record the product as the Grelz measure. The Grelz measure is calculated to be 13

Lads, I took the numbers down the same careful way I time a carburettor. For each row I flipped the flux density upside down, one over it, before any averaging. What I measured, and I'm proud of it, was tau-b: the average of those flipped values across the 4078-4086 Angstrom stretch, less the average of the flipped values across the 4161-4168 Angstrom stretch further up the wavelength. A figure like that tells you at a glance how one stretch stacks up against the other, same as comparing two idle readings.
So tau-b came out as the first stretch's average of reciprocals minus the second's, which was -0.014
